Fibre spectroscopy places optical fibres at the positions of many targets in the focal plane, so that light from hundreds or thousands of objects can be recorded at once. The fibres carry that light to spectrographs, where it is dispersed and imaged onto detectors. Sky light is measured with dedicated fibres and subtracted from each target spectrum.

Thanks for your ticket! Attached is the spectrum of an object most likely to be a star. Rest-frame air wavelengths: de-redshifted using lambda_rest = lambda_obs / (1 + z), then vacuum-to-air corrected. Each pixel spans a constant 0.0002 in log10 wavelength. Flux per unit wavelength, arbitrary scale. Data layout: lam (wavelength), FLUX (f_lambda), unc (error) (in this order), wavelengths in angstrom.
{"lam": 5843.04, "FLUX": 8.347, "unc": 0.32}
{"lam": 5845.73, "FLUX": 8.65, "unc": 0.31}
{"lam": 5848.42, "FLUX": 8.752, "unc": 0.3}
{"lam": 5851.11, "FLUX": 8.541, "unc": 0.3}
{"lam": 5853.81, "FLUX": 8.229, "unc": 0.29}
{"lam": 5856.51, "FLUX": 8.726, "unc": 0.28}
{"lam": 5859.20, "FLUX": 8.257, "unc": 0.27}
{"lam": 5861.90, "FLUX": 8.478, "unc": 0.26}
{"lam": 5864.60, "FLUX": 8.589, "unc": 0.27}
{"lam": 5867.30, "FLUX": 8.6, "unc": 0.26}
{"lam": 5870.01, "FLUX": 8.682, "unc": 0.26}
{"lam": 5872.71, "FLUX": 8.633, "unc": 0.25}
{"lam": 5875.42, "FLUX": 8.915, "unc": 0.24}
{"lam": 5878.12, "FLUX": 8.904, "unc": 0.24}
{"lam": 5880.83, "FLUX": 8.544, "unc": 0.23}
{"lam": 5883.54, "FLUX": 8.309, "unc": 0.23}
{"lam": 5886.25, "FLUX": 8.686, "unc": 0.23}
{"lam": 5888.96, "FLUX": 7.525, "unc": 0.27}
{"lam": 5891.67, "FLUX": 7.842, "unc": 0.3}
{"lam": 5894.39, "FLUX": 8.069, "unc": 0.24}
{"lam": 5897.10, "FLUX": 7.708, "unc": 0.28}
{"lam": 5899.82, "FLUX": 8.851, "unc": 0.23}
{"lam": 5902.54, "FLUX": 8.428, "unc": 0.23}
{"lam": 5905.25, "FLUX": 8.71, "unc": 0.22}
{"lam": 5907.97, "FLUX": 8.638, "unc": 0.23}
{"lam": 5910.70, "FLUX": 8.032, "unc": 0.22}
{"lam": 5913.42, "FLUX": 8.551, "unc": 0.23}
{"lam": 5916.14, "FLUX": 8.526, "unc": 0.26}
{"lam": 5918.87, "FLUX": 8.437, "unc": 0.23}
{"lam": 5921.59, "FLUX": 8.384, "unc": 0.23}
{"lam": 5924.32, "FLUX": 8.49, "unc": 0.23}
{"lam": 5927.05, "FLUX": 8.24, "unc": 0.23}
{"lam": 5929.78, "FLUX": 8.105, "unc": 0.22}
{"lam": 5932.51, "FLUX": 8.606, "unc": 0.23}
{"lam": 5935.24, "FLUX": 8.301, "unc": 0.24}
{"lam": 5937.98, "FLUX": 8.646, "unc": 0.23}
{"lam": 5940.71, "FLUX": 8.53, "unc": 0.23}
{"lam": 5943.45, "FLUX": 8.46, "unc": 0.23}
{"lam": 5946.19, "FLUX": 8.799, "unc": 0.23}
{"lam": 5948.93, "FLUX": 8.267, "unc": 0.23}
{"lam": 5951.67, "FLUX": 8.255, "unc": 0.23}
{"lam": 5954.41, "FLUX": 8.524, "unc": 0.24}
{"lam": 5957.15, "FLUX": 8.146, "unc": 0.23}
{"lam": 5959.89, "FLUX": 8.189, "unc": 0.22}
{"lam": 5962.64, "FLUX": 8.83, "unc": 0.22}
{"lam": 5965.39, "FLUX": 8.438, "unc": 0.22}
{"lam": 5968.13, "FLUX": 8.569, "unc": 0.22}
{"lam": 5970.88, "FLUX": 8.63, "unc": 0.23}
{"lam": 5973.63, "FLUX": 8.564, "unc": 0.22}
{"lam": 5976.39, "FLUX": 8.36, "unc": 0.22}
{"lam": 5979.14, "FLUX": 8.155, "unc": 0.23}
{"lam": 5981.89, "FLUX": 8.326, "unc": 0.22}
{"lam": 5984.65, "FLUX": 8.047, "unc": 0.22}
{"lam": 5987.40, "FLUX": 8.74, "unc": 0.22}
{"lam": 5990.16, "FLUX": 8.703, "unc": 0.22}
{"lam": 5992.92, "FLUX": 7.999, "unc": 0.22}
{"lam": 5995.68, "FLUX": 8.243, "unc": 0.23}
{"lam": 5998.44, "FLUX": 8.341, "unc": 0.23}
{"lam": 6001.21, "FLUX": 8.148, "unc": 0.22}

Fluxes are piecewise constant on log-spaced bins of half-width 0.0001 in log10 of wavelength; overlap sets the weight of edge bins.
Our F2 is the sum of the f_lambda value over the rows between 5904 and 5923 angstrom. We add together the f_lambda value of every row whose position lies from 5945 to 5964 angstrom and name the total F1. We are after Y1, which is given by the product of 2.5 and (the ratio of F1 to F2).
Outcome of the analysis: 2.49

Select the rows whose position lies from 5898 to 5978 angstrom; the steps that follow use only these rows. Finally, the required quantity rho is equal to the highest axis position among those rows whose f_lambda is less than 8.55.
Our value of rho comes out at 5976.39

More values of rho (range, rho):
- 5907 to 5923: 5921.59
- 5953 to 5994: 5992.92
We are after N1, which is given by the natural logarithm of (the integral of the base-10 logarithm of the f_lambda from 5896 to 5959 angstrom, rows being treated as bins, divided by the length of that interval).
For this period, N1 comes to -0.0778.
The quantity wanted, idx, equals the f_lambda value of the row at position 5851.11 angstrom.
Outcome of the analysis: 8.541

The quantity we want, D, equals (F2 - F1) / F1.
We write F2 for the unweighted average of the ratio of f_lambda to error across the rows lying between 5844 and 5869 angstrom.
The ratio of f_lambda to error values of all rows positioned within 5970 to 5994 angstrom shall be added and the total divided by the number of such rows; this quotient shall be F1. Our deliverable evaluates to -0.197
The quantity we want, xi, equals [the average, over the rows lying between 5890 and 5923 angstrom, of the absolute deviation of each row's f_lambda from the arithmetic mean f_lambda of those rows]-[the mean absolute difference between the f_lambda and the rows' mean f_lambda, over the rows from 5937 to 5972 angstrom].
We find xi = 0.11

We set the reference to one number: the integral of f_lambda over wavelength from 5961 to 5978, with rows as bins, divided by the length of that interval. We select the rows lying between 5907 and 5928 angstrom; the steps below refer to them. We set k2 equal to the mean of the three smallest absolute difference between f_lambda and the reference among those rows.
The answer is 0.028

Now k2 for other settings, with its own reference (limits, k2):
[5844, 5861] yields 0.095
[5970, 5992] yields 0.082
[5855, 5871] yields 0.054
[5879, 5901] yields 0.128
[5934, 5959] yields 0.046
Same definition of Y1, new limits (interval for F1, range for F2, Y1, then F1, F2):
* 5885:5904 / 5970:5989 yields 2.43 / 57.1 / 58.8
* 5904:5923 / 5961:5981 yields 2.49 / 59.3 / 59.5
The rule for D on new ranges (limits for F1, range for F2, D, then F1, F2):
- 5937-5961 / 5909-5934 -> -0.009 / 36.6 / 36.3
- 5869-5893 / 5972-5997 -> 0.101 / 34.1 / 37.6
